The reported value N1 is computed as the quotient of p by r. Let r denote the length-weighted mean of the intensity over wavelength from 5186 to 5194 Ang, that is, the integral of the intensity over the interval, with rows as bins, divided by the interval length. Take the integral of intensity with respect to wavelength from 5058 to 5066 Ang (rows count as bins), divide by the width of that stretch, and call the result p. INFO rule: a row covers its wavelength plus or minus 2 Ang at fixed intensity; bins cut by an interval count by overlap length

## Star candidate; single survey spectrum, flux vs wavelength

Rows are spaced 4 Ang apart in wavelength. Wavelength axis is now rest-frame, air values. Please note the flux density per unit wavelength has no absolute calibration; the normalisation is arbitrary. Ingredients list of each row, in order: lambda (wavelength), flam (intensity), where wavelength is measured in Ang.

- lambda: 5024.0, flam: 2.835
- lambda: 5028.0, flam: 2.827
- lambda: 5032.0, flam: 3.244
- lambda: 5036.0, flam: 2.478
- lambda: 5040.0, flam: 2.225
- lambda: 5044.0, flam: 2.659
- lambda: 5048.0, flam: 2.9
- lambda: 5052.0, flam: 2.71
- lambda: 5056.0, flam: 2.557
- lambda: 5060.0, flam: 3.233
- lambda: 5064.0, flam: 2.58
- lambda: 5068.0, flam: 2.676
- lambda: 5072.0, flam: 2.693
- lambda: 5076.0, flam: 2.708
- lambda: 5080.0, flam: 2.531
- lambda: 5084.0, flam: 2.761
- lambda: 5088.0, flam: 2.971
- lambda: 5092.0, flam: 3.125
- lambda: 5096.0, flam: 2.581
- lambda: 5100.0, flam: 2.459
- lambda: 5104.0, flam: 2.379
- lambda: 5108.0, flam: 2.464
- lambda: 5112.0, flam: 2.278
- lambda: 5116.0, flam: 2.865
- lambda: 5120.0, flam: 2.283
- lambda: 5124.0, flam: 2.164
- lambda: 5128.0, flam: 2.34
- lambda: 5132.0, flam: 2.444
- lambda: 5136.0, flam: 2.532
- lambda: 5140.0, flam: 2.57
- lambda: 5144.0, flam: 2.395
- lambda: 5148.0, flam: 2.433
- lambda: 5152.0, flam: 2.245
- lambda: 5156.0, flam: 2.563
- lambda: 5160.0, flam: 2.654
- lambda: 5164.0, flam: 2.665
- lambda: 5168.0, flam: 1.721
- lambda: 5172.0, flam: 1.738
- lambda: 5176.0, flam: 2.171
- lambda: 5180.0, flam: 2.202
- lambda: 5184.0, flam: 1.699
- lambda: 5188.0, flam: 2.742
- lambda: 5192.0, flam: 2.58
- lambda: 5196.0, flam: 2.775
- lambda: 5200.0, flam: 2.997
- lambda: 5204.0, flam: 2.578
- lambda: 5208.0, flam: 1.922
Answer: 1.09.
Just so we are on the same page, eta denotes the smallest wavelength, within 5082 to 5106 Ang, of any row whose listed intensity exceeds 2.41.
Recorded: 5084.0 Ang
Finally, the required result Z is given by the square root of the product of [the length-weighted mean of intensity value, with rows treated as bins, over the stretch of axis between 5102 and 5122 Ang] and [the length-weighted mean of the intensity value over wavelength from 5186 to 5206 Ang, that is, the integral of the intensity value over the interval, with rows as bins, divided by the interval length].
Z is 2.59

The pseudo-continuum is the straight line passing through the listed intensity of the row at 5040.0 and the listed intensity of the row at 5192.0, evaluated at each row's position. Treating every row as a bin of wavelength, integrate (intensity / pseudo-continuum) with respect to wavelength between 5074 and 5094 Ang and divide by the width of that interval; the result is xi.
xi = 1.211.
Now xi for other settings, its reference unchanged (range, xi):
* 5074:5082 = 1.132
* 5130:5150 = 1.007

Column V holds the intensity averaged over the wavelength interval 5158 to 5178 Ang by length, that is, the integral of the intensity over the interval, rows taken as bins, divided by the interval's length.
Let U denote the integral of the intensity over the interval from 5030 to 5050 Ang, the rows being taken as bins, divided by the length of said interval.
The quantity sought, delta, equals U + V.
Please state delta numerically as 4.89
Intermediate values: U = 2.70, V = 2.2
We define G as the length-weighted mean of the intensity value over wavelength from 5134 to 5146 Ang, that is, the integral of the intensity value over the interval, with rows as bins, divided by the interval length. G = 2.50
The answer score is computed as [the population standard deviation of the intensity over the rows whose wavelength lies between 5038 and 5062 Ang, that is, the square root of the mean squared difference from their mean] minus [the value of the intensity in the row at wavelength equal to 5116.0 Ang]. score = -2.56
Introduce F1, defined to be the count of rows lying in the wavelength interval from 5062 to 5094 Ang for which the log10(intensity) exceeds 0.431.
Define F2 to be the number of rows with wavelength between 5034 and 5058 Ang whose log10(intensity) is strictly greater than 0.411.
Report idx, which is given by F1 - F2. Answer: 1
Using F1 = 4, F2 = 3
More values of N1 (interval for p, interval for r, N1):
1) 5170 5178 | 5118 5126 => 0.88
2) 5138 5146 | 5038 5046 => 1.02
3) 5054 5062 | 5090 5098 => 1.01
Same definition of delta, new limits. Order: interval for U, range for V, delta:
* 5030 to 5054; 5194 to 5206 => 5.49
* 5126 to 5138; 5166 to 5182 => 4.40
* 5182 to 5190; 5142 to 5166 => 4.71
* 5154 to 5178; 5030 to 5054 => 4.95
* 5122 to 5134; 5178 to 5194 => 4.62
